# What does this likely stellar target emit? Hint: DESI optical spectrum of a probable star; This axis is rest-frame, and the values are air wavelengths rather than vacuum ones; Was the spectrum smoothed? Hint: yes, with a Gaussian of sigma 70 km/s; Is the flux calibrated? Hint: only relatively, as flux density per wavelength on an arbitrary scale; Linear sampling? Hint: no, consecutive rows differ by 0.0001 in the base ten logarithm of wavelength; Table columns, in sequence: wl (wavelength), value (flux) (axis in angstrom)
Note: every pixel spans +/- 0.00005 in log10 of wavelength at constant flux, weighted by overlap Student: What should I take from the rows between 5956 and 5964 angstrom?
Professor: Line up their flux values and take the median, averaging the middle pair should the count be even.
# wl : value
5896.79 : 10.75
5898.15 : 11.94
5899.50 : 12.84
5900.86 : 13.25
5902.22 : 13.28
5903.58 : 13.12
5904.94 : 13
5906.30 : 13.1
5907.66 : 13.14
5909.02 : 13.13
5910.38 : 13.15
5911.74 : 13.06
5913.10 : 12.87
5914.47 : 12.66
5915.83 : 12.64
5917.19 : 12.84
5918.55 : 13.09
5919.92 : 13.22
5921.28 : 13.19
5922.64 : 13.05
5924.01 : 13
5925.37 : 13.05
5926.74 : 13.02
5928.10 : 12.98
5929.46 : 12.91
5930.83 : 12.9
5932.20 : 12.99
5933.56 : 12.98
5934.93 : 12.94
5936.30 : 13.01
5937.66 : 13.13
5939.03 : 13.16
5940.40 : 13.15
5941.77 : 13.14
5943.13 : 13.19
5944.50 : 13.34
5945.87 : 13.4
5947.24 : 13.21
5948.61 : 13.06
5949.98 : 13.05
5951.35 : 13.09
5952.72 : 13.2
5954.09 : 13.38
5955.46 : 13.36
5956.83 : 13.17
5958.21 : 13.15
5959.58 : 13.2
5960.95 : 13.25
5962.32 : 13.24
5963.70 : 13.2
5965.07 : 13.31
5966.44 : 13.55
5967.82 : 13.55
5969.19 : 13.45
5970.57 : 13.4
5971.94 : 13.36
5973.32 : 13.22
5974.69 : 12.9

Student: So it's 13.2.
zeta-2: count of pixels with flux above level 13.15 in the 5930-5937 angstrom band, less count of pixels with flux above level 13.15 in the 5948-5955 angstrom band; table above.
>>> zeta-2 -2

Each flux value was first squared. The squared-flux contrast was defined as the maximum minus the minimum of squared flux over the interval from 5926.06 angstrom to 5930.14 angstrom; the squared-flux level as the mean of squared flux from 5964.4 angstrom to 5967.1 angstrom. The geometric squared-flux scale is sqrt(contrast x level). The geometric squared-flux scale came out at 23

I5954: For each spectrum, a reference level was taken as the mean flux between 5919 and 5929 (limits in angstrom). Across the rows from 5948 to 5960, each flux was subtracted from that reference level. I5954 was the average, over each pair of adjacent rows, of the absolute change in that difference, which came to 0.08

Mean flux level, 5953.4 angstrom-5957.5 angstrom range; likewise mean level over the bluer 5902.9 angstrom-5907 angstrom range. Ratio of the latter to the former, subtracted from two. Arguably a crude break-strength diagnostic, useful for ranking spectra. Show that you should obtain 1.02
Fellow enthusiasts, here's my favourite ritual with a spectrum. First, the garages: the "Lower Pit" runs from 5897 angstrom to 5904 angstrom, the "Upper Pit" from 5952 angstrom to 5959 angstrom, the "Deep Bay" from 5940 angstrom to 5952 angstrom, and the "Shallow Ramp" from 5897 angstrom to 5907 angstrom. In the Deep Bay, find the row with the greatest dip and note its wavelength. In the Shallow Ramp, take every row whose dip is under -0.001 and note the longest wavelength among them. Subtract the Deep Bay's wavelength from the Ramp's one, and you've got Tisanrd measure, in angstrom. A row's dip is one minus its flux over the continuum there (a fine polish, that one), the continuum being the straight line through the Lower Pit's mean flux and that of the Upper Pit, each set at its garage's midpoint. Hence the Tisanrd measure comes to -43.7 angstrom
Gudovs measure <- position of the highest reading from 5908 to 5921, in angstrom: 5919.92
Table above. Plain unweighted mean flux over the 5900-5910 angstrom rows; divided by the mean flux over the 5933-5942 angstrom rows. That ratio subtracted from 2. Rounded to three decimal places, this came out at 0.994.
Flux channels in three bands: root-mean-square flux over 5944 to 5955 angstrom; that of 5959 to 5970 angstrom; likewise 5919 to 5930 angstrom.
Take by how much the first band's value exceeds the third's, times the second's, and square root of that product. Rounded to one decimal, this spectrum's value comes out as 1.5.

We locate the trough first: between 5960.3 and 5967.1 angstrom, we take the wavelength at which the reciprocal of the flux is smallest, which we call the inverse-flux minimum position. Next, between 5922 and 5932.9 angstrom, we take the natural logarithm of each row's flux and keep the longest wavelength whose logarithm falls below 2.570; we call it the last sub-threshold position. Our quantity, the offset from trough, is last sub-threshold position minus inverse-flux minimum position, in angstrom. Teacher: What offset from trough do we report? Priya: -34.2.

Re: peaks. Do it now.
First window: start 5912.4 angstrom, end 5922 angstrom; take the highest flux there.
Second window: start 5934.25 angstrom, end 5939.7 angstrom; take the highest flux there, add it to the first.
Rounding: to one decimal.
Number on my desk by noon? 26.4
